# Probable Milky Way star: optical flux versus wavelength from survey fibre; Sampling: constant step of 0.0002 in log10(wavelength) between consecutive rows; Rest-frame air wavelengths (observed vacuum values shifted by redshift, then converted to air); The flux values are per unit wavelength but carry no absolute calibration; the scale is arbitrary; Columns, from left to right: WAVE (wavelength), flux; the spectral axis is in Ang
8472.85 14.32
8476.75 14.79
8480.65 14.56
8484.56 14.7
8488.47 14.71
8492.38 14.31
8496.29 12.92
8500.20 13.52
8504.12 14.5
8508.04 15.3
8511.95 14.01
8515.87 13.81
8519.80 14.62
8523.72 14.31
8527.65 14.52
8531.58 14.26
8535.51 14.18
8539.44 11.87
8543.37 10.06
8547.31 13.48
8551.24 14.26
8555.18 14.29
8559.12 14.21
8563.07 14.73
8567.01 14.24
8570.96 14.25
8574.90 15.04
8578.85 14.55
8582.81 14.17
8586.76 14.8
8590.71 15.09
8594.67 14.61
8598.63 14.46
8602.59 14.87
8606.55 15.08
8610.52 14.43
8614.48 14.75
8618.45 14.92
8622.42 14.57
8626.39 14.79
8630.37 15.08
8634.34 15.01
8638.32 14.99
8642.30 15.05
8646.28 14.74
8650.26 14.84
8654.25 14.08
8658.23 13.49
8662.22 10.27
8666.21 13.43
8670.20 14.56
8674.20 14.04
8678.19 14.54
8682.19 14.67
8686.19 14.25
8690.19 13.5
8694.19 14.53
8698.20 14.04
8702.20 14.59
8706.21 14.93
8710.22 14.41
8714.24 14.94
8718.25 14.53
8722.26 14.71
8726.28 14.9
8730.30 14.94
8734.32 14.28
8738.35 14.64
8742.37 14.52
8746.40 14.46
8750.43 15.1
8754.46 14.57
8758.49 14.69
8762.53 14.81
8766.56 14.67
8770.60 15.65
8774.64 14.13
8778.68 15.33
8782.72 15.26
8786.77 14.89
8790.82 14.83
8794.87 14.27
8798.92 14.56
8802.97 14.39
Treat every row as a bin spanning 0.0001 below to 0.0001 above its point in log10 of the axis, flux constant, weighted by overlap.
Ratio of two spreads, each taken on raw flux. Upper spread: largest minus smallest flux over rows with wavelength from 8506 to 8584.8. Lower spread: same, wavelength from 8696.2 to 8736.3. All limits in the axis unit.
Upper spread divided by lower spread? 5.8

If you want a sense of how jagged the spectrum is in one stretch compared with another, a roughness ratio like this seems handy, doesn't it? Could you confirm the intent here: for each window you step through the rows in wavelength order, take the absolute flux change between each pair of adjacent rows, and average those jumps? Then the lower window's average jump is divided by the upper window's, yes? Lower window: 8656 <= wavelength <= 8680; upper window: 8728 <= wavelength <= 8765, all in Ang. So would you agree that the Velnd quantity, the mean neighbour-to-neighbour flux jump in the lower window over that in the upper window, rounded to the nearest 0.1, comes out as 5.2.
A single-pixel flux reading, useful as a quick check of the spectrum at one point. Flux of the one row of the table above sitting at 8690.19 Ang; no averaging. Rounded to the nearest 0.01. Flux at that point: 13.50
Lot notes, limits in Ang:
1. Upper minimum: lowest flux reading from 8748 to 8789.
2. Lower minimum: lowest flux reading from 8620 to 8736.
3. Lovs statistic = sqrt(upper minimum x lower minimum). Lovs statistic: 12.0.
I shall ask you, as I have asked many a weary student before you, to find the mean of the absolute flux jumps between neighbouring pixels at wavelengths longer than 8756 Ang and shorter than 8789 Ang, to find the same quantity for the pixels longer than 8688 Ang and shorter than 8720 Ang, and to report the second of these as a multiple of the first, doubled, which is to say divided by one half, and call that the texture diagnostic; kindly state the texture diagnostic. 1.8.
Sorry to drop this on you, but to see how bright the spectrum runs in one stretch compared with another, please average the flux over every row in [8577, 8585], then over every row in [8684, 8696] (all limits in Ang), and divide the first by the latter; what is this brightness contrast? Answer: 1.02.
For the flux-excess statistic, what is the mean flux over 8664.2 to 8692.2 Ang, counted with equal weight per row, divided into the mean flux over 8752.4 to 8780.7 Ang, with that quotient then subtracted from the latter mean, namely 13.8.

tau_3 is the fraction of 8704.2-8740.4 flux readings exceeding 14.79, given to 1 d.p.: 0.4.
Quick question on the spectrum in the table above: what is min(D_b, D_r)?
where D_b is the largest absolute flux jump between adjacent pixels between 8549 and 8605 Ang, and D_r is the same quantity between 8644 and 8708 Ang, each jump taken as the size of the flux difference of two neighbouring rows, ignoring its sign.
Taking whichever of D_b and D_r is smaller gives 0.79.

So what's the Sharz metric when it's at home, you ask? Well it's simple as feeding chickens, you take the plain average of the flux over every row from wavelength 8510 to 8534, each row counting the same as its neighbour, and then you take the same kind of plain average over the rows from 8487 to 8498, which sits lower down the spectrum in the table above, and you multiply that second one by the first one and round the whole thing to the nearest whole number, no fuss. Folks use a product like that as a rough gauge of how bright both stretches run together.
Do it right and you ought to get 199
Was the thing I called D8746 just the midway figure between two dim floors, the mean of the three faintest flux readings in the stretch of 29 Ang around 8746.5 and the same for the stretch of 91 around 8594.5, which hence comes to 14.3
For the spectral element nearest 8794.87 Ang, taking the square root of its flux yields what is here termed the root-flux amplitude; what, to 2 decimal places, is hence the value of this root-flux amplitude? 3.78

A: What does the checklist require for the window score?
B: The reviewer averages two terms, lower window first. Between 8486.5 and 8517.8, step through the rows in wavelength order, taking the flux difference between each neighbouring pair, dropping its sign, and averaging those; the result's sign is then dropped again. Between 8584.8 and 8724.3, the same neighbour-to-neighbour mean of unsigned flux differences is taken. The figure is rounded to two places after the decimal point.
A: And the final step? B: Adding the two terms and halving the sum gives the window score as 0.69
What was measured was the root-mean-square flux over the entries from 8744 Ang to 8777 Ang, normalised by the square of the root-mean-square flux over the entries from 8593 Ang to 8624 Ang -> 0.068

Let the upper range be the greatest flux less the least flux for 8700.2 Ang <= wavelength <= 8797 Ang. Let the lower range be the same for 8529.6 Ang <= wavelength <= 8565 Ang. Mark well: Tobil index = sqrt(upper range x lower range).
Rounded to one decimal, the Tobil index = 2.7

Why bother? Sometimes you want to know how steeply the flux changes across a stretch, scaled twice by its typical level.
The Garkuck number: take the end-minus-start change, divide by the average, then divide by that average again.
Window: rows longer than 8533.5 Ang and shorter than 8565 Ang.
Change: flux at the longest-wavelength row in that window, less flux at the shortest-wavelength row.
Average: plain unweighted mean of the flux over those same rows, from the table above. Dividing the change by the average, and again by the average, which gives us 0.0031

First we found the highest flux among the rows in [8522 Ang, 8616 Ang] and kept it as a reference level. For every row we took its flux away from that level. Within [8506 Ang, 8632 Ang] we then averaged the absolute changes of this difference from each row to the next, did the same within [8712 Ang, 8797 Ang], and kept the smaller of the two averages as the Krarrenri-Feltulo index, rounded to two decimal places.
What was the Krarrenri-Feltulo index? 0.42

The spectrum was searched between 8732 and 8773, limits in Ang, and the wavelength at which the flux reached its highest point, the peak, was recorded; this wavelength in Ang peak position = 8770.60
